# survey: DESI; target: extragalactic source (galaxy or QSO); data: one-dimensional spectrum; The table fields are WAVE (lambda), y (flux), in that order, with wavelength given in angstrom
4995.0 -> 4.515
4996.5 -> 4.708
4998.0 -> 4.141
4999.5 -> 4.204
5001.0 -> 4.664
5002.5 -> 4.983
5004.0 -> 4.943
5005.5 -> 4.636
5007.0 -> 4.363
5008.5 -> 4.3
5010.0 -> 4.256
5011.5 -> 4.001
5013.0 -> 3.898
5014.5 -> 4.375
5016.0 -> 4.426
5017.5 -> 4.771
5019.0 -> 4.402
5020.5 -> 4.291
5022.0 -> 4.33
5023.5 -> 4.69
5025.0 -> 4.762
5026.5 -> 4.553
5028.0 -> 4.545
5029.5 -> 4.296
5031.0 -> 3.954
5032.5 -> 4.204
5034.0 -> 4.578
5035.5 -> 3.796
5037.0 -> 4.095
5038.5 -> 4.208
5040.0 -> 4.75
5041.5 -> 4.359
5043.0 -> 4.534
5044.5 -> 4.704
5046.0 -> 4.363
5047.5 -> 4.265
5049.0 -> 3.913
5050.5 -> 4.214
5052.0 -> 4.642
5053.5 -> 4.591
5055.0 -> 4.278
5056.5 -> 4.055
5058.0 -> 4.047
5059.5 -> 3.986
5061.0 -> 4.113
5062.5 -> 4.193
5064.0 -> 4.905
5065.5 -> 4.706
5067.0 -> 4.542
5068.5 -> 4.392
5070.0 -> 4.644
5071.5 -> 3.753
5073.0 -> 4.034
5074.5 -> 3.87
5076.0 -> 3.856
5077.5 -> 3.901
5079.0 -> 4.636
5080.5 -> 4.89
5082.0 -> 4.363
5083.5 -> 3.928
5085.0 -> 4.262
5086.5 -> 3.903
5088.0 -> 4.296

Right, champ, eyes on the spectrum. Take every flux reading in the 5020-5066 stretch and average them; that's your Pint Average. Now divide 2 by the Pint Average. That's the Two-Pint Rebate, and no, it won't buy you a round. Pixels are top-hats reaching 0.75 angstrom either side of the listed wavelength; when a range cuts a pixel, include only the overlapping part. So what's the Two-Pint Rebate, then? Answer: 0.460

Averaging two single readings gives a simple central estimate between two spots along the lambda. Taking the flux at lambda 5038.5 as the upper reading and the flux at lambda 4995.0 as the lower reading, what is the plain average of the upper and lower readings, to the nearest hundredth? 4.36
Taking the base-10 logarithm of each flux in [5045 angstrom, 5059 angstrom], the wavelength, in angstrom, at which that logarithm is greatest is 5052.0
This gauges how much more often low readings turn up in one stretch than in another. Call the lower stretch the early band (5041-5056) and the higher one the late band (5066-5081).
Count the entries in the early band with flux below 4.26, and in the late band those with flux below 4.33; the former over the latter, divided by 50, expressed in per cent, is 0.80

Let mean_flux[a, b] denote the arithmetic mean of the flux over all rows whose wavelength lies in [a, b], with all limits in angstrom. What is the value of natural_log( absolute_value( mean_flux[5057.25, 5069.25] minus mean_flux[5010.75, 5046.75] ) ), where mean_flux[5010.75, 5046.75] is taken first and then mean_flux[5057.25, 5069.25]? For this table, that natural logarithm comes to -5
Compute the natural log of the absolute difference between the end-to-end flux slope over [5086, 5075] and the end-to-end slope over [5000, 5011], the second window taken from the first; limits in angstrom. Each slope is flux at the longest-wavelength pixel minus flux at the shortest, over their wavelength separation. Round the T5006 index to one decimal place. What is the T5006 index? -2.4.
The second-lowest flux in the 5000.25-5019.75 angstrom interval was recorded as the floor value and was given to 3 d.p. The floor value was 4.001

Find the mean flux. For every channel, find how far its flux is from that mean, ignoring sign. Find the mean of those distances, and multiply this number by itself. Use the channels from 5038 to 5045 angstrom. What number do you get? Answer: 0.033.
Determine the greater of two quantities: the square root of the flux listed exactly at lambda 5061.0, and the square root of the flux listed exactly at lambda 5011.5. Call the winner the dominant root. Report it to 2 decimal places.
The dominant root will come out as 2.03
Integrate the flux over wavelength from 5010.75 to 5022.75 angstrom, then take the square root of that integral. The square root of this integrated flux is 7.19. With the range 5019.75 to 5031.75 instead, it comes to 7.29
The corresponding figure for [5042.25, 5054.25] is 7.27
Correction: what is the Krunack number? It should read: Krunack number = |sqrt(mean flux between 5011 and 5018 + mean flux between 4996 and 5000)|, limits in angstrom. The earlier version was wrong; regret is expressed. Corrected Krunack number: 2.94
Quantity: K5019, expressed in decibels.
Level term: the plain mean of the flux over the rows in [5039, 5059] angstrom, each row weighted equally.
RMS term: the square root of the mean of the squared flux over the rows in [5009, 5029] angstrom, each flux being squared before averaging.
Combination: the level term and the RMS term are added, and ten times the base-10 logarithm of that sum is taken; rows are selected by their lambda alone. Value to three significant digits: 9.43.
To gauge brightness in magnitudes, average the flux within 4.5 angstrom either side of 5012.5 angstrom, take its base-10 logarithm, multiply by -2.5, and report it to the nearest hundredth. -1.56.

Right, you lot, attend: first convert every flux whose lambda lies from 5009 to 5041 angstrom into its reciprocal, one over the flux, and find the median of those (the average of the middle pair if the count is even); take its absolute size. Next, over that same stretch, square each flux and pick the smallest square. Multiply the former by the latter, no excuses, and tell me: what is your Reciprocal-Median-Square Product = 3.33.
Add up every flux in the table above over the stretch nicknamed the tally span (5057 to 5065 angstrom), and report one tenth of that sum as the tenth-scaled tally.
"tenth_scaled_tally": 2.12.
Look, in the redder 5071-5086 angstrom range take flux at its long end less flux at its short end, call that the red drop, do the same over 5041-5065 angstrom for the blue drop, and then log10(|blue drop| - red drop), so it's -1.4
